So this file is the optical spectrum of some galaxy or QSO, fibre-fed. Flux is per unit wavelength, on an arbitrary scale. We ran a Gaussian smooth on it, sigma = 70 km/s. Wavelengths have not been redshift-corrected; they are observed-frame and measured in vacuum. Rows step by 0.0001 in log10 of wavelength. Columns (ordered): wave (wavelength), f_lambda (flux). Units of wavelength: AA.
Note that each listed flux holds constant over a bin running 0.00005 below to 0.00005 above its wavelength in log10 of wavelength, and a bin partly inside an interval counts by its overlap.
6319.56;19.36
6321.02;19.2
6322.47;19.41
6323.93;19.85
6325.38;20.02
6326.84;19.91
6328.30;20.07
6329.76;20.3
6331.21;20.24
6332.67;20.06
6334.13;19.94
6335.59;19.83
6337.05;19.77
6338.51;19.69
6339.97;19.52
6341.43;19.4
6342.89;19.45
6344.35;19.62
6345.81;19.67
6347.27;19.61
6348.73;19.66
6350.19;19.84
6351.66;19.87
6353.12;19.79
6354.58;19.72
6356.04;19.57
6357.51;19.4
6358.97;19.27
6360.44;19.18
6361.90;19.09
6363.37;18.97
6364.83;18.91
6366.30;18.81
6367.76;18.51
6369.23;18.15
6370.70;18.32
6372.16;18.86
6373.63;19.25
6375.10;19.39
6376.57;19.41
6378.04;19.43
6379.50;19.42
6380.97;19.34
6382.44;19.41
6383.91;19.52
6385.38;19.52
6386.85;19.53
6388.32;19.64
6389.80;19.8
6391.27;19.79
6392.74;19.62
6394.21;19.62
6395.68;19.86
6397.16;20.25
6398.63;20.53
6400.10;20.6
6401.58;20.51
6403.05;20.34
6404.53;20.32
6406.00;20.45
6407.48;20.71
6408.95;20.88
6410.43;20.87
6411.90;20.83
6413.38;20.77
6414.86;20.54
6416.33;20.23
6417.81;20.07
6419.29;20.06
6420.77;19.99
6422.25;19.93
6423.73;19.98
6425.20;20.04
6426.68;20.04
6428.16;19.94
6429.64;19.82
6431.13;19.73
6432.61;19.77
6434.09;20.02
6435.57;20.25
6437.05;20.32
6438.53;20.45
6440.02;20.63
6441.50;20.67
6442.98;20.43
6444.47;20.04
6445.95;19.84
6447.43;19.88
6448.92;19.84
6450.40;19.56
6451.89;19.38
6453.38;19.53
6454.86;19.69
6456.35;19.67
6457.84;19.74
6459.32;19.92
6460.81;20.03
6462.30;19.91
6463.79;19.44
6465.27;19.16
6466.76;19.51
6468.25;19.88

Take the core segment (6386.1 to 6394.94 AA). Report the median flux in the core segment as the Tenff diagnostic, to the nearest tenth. 19.6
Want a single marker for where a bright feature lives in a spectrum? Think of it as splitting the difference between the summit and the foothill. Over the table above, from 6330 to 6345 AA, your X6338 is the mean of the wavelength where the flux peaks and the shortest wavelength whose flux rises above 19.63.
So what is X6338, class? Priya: 6331.2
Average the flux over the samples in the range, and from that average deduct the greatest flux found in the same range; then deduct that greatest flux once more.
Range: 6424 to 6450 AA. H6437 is -21.2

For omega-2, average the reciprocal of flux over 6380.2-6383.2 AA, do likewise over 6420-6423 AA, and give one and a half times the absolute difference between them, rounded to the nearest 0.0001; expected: 0.0023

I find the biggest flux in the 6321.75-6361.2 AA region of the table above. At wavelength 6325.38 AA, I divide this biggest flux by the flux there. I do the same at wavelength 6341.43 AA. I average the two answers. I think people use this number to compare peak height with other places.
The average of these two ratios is 1.03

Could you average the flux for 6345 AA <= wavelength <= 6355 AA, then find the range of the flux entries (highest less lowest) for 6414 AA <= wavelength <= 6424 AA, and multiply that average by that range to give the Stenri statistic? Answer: 12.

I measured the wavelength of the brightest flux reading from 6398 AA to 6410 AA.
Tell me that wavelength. 6408.95 AA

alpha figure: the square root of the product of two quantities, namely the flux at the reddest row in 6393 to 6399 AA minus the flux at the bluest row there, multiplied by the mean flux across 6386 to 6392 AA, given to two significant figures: 4.2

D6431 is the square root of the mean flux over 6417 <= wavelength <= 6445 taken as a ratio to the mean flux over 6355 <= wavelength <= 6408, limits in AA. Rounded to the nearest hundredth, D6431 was 1.01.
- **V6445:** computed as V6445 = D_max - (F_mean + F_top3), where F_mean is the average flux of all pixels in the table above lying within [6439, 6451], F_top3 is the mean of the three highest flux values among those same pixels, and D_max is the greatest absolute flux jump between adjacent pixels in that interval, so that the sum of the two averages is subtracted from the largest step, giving -40.3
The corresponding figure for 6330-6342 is -39.7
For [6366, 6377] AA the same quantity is -37.6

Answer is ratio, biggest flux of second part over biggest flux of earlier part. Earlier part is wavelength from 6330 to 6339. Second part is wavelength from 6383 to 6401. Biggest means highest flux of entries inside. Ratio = 1.02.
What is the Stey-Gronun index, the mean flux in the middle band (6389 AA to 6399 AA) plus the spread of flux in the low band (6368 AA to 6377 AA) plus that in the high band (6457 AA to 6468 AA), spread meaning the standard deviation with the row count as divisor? 20.7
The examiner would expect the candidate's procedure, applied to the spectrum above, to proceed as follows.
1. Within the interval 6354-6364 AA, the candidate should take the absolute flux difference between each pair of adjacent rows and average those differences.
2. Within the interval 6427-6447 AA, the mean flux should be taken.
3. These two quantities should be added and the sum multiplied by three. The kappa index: 60.8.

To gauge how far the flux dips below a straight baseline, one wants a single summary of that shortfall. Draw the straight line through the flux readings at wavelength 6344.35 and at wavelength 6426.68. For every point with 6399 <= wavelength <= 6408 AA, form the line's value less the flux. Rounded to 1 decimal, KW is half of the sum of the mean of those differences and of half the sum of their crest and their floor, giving -0.6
